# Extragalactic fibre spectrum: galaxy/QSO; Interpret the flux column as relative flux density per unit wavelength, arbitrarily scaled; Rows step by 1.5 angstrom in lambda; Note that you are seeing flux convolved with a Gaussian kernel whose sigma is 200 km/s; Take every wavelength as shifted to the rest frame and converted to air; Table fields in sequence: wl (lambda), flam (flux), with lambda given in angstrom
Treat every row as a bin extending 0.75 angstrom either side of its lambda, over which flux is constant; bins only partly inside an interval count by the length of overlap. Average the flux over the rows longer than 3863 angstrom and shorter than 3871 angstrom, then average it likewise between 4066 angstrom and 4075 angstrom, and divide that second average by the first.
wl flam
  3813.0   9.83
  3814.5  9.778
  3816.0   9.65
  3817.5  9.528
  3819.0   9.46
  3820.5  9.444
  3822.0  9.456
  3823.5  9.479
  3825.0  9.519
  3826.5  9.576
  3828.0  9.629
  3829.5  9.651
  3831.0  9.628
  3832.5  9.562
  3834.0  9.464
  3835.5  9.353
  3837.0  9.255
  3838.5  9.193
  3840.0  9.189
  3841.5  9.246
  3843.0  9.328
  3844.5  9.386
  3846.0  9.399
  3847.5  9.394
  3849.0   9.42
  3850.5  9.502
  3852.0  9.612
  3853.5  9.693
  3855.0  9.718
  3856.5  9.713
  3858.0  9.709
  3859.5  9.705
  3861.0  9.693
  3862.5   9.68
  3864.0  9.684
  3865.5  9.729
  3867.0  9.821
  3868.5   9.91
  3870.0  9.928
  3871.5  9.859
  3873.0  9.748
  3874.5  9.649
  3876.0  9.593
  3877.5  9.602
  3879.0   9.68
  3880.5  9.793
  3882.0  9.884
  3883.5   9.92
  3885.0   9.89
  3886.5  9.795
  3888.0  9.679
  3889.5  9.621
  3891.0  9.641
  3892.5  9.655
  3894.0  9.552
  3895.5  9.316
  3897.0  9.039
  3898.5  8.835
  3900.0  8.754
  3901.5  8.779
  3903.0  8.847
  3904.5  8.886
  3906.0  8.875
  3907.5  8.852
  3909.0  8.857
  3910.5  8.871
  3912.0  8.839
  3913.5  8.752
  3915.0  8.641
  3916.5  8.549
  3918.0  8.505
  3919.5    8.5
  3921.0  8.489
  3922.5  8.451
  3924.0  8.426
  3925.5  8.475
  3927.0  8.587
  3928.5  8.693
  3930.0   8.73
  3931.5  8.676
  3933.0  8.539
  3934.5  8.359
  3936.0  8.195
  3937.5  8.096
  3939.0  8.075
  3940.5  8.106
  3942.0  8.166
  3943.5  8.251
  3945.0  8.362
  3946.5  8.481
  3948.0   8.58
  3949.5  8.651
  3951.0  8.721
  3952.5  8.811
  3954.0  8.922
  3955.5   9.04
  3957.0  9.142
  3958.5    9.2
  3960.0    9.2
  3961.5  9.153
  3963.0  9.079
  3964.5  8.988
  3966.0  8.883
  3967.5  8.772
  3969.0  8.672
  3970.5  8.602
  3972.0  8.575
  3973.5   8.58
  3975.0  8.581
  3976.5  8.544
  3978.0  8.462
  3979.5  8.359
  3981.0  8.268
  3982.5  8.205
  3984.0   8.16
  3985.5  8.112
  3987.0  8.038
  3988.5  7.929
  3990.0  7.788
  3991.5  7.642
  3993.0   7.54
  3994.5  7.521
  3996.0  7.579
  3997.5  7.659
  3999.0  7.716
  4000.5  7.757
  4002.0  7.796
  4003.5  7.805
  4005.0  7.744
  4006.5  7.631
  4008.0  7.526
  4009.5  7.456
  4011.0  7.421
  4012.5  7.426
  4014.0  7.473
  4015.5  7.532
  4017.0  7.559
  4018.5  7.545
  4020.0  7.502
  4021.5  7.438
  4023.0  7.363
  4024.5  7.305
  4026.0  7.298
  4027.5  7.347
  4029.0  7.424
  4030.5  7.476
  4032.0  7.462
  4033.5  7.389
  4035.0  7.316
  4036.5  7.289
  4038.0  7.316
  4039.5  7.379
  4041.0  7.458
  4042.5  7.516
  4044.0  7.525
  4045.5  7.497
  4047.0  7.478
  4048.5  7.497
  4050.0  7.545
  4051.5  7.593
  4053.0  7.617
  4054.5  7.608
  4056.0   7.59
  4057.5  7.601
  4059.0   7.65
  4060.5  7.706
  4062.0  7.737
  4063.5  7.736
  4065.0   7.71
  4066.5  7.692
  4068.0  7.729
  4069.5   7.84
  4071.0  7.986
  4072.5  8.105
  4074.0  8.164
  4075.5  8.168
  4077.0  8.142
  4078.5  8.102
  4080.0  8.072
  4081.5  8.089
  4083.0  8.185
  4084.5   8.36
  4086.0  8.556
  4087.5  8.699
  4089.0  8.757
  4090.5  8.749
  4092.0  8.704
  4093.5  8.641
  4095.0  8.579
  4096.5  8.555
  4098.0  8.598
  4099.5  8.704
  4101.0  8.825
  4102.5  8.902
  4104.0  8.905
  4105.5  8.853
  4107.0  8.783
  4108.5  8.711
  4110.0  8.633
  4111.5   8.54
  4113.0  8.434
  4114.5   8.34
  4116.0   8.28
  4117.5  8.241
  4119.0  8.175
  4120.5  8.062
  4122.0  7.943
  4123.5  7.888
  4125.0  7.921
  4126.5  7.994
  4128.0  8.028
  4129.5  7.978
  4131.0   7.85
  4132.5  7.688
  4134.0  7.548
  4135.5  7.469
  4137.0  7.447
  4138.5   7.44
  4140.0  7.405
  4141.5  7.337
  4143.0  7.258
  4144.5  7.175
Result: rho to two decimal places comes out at 0.81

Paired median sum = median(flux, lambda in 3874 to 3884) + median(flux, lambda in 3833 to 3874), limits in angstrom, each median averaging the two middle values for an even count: 19.4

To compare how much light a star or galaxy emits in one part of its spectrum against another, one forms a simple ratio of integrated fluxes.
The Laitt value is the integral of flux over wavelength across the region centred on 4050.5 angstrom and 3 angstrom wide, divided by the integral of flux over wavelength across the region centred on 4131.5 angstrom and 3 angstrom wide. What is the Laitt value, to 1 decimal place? 1.0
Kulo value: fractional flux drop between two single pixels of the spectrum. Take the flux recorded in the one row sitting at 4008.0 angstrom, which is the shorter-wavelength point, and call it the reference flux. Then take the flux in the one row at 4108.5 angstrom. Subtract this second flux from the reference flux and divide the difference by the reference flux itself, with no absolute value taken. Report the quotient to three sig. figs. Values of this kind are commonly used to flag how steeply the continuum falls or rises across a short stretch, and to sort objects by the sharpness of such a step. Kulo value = -0.157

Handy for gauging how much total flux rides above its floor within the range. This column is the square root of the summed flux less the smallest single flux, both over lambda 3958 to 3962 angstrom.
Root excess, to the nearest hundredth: 4.29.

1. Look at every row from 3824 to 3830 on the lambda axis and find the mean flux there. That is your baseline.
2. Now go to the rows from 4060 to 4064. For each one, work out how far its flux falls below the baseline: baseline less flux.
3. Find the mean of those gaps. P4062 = 1.9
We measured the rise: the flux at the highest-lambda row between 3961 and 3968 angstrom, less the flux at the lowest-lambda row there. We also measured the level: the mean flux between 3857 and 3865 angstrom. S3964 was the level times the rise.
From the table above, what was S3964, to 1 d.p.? -3.7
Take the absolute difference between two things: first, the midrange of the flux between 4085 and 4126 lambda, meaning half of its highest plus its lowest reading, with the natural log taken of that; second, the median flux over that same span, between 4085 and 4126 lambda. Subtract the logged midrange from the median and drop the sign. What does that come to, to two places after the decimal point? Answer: 6.47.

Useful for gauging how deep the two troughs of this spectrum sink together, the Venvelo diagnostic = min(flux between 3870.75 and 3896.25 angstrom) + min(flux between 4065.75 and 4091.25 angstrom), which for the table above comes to 17.0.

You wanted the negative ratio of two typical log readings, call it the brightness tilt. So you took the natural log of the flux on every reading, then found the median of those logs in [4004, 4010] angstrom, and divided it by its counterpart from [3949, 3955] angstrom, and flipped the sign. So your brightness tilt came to -0.933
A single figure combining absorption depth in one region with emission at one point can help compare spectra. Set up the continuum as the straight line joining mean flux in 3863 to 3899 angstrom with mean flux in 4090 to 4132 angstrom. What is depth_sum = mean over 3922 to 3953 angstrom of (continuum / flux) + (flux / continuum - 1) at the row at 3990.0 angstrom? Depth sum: 0.97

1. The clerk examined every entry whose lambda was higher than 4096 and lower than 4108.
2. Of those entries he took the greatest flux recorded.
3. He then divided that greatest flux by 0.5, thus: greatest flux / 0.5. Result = 17.8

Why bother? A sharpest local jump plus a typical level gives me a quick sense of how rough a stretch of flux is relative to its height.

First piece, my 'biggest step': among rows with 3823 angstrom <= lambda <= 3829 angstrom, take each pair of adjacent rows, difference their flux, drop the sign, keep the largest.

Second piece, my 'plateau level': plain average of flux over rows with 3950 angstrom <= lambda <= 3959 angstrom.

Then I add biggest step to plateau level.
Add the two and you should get 9.0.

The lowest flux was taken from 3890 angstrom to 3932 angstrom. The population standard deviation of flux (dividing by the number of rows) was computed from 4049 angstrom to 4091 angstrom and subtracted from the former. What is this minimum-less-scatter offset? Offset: 8.1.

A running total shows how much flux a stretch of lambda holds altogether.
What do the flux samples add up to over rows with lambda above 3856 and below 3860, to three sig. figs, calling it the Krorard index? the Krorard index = 29.1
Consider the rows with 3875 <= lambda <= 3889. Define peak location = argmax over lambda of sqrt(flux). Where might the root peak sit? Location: 3883.5 angstrom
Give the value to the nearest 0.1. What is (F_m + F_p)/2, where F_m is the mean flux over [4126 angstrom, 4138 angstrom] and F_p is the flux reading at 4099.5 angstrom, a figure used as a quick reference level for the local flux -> 8.2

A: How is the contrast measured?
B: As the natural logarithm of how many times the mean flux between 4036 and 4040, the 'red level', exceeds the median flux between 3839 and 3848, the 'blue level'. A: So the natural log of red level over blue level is -0.24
